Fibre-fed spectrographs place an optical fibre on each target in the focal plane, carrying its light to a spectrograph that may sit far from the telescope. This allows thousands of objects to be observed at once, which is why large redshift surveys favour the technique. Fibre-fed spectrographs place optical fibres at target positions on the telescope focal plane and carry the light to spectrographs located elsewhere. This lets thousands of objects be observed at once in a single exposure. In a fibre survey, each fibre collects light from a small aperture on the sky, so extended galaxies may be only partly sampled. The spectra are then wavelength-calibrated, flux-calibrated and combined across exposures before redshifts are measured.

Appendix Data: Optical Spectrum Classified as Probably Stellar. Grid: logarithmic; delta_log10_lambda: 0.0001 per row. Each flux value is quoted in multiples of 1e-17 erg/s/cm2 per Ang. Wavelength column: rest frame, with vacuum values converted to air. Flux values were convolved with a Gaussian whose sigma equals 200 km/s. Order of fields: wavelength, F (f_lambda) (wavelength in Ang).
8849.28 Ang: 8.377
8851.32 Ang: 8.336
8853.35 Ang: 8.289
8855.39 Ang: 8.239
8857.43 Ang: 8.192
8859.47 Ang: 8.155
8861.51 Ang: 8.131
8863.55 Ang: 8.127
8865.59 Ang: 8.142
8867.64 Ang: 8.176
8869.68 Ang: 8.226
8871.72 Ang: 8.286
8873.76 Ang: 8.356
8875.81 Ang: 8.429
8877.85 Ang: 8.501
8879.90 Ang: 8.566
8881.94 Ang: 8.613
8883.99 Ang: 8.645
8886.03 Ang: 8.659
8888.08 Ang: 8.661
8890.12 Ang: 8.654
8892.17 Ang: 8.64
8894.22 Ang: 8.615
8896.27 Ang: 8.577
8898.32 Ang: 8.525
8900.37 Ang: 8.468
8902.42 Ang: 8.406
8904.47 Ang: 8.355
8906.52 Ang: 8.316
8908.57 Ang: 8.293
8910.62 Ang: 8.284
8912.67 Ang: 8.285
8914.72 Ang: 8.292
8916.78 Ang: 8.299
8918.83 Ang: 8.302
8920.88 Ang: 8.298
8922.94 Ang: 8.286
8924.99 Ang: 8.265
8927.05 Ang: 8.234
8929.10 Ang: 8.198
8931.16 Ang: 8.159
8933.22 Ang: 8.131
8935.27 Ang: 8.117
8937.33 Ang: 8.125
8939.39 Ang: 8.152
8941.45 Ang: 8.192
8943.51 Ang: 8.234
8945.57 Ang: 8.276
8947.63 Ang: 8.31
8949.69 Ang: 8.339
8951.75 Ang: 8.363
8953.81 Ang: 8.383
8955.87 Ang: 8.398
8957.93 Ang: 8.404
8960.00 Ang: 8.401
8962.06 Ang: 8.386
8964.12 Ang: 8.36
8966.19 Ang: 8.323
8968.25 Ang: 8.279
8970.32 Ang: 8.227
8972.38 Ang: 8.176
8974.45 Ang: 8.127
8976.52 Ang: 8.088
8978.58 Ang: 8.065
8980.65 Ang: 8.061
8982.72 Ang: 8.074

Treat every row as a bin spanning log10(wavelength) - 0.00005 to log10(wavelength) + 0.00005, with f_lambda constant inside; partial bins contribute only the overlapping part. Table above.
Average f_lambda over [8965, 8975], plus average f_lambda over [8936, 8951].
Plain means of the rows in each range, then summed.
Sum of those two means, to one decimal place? 16.5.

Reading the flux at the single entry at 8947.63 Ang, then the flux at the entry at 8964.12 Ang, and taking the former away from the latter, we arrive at 0.050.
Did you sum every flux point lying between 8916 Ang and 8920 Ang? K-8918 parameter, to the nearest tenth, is 16.6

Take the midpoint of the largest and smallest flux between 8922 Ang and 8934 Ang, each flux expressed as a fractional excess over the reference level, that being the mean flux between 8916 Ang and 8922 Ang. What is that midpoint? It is -0.011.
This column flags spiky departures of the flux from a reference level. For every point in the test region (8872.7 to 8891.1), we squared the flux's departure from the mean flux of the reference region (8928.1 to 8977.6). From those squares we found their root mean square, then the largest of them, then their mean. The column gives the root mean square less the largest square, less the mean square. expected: -0.15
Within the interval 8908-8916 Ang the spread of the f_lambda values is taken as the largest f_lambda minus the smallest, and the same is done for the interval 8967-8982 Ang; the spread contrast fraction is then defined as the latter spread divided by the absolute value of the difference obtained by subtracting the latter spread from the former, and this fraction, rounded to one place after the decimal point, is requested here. 1.0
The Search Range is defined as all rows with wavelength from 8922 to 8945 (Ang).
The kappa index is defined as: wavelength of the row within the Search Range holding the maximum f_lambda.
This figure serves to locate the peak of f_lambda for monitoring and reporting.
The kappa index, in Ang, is 8922.94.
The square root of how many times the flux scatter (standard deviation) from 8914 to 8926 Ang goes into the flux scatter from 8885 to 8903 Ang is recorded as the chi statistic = 2.6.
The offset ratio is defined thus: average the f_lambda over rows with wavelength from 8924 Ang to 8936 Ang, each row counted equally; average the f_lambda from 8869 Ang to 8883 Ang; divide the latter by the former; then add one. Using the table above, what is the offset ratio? 2.03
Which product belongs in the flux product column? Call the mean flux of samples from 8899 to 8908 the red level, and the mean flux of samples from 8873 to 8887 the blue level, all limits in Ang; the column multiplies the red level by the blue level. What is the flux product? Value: 71.6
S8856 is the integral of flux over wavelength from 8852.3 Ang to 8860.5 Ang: 67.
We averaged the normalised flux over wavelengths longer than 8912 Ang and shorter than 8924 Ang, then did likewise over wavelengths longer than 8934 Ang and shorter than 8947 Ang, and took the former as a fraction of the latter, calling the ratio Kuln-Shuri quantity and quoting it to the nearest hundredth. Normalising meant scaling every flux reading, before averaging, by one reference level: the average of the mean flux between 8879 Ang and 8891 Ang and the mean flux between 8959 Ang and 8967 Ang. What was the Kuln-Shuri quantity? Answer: 1.01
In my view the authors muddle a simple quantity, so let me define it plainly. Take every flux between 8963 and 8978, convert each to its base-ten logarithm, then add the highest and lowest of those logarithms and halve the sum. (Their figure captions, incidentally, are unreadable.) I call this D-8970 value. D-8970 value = 0.915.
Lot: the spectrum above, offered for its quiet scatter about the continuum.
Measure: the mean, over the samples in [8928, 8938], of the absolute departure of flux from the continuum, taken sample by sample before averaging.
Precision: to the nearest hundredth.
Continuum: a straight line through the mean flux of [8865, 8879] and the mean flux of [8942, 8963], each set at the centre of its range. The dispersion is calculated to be 0.19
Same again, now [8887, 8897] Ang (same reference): 0.32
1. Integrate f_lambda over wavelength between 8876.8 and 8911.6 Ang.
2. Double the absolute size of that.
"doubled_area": 593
